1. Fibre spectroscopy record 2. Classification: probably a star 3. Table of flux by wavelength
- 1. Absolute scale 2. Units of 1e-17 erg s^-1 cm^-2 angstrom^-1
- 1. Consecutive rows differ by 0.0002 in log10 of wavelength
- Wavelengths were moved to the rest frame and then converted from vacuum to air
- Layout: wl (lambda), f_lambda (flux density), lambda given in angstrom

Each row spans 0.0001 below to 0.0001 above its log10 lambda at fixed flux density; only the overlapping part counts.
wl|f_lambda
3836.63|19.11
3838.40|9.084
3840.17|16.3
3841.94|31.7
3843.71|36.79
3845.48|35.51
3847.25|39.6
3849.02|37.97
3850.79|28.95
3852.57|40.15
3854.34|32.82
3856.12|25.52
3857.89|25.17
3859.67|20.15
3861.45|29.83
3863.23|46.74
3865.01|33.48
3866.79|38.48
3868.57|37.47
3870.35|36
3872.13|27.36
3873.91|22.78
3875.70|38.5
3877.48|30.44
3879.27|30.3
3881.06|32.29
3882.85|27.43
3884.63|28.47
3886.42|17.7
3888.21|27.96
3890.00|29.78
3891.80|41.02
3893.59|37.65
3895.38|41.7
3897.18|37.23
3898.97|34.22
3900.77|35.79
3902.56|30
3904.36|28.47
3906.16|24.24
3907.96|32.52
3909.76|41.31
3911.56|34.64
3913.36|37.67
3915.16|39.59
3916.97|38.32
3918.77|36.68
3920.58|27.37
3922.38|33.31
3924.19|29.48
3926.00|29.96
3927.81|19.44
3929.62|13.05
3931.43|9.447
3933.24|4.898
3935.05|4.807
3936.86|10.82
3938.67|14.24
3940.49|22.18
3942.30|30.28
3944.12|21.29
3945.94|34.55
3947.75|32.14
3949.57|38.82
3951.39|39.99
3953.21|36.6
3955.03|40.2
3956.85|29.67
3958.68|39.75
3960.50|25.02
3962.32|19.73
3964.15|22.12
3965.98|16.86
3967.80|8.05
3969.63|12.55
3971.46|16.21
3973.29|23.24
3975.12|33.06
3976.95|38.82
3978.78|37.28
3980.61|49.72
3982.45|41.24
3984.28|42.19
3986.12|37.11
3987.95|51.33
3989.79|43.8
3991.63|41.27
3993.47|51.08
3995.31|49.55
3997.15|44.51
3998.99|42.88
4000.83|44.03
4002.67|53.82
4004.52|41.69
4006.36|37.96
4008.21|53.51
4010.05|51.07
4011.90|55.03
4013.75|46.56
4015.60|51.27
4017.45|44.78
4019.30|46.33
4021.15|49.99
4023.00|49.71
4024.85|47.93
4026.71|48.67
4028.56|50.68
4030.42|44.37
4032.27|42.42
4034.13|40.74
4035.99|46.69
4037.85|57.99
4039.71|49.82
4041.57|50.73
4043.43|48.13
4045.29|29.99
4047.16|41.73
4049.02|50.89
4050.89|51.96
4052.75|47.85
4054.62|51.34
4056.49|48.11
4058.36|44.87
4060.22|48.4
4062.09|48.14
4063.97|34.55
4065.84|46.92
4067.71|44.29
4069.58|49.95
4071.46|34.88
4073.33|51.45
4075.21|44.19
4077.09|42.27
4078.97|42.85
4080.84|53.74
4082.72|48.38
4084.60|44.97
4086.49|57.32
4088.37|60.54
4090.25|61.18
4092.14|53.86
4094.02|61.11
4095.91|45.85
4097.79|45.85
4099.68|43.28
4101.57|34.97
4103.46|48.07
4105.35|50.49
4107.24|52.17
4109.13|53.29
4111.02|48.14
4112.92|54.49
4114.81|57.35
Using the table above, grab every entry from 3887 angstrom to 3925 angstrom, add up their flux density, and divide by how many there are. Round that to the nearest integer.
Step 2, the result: 34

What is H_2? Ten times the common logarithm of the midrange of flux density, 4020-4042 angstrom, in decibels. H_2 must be 16.9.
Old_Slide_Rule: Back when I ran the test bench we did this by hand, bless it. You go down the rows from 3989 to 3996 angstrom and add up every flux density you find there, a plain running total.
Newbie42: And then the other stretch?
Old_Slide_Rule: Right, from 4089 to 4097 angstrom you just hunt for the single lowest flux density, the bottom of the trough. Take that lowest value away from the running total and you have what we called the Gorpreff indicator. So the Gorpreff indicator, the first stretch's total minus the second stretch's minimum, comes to 140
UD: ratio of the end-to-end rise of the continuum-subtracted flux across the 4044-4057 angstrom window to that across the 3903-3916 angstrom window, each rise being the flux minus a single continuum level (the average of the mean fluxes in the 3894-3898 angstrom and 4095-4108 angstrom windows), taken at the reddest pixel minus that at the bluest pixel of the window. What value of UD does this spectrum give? 1.6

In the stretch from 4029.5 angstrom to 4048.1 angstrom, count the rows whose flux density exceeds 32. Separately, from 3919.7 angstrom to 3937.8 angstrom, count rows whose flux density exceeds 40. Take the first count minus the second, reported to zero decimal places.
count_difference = 9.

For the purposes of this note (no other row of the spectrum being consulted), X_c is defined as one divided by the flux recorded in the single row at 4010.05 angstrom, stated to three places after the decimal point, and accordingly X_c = 0.020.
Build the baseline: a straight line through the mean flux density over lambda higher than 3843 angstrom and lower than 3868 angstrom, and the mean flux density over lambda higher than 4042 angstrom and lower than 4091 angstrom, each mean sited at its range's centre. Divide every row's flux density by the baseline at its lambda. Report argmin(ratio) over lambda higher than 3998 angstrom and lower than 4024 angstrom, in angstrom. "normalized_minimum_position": 4006.36 angstrom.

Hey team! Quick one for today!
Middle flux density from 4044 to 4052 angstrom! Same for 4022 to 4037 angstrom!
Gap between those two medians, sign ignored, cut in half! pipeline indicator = 0.50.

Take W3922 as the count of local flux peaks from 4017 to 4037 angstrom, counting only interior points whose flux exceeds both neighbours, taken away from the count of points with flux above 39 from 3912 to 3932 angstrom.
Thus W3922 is -1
